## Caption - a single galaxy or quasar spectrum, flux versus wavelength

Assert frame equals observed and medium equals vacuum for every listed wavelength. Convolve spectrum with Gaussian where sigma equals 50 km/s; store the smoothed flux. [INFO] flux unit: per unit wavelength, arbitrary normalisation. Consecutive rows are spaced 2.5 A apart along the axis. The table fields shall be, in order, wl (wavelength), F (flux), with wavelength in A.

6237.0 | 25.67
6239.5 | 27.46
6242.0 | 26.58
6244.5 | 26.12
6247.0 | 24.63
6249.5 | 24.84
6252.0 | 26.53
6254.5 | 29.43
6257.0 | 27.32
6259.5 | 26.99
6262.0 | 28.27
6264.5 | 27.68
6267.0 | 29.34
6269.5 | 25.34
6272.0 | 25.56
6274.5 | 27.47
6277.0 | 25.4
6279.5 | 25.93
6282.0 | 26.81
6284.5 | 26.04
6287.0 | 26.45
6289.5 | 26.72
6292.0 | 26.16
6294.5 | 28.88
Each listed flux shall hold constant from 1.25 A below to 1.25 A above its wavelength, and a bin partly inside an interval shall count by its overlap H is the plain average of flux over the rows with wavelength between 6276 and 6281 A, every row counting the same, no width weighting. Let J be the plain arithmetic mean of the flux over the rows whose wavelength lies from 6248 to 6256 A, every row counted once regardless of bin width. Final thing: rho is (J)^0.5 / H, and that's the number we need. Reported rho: 0.202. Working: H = 25.7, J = 26.9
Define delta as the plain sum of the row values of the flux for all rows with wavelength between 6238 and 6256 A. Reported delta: 186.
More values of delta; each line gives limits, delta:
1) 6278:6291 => 132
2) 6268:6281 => 130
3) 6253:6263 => 112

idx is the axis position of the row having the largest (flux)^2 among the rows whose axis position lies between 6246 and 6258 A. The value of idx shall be 6254.5 A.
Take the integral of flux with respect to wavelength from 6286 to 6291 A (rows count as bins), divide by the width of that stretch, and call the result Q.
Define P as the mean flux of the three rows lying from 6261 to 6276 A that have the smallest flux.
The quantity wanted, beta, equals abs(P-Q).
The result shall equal 0.45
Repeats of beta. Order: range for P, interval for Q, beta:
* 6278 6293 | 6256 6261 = 1.16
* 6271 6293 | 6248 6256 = 1.24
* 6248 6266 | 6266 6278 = 0.47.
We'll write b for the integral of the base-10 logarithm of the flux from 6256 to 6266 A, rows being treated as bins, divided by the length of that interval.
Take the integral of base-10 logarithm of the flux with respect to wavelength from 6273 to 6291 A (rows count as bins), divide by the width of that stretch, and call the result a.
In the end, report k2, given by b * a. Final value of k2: 2.05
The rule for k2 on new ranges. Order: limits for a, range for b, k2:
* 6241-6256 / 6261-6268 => 2.06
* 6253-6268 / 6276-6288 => 2.05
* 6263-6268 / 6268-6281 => 2.06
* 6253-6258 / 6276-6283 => 2.06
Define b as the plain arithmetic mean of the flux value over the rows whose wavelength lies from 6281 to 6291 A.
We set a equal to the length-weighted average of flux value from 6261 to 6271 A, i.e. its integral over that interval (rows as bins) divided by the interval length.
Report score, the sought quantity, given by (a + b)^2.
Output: 2926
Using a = 27.6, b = 26.5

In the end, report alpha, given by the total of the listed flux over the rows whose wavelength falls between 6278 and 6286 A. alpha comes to 79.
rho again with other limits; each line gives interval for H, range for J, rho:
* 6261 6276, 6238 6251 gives 0.187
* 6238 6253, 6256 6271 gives 0.201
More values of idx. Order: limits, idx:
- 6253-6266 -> 6254.5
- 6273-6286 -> 6274.5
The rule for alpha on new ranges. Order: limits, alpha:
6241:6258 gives 185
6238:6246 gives 80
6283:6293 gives 105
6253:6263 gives 112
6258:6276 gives 191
